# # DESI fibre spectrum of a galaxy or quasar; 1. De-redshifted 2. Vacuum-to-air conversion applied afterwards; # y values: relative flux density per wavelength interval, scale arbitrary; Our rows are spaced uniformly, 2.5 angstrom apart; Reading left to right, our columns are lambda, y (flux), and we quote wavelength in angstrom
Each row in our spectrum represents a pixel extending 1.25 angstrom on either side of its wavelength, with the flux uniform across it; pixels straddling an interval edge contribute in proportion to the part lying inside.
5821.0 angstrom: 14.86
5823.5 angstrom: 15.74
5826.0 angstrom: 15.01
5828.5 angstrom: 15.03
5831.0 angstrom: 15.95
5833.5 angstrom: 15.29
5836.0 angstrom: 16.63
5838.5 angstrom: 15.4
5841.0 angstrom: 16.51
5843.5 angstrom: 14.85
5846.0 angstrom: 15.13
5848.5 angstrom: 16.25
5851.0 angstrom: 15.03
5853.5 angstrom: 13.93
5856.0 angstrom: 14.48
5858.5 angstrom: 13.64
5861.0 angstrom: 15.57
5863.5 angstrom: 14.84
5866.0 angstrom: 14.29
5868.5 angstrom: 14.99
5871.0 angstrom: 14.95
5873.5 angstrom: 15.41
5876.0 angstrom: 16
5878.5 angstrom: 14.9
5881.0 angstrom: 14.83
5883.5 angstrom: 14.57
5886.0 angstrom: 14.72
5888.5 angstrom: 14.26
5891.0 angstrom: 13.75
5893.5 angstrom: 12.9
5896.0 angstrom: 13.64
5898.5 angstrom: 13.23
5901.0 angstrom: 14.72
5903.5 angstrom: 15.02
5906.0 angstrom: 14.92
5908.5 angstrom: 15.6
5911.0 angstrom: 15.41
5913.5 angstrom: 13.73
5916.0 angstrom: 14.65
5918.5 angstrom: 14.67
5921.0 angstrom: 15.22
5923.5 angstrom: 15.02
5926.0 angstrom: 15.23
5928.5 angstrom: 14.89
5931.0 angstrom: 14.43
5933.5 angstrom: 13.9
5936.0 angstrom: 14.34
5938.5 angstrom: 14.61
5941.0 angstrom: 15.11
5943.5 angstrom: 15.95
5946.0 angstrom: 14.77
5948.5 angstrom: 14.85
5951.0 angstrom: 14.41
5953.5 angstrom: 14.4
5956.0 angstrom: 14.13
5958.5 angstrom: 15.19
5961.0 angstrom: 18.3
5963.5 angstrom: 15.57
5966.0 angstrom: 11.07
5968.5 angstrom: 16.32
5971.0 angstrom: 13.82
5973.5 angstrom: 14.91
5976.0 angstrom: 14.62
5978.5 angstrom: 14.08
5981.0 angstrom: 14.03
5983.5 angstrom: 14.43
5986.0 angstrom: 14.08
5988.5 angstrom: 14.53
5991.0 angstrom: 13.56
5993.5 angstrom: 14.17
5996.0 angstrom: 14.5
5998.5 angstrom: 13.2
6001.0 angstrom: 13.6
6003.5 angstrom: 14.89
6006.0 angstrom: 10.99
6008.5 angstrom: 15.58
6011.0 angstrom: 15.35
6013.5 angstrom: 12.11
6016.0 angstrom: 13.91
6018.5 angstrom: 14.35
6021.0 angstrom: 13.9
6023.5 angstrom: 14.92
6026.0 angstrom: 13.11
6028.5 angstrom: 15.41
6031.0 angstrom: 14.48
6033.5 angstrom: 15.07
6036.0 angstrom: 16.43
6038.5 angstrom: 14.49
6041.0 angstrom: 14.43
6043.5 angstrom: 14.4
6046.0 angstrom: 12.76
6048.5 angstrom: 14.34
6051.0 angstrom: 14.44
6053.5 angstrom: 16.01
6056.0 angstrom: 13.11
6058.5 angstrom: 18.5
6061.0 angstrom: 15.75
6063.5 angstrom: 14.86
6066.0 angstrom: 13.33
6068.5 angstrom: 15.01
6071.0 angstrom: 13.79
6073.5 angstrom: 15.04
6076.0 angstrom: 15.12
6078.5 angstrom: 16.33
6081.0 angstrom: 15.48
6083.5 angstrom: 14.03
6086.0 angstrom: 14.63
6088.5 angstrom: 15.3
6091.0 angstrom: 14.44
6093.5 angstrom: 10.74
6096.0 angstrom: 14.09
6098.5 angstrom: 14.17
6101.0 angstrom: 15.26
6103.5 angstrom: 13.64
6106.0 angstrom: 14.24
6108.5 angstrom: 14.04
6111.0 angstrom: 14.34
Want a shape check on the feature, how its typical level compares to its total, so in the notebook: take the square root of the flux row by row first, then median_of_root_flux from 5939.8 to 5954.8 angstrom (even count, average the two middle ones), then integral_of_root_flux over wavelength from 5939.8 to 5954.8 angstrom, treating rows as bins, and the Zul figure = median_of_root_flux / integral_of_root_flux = 0.0664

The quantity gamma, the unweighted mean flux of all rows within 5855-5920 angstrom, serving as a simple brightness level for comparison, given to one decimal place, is 14.6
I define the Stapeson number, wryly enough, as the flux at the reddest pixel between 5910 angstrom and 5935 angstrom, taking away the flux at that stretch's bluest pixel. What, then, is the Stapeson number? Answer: -1.5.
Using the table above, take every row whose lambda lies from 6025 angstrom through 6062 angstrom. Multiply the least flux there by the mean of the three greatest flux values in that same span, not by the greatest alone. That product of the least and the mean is 217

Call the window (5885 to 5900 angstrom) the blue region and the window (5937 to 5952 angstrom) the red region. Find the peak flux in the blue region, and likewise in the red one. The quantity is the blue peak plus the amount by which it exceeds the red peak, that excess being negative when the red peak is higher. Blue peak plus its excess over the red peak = 13.5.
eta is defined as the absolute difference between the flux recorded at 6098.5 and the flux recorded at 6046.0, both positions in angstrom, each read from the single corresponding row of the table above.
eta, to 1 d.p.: 1.4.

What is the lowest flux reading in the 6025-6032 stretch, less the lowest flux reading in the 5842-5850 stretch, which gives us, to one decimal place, -1.7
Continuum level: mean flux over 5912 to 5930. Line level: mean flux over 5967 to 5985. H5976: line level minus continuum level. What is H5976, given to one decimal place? -0.2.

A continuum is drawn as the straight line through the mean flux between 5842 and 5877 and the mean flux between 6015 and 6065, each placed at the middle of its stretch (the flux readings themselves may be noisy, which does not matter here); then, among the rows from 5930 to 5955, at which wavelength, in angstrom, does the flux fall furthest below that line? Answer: 5933.5 angstrom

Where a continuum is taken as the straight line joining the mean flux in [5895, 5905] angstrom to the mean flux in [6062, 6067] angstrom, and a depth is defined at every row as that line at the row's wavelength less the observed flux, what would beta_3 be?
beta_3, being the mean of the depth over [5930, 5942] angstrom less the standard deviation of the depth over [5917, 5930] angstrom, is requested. -0.5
